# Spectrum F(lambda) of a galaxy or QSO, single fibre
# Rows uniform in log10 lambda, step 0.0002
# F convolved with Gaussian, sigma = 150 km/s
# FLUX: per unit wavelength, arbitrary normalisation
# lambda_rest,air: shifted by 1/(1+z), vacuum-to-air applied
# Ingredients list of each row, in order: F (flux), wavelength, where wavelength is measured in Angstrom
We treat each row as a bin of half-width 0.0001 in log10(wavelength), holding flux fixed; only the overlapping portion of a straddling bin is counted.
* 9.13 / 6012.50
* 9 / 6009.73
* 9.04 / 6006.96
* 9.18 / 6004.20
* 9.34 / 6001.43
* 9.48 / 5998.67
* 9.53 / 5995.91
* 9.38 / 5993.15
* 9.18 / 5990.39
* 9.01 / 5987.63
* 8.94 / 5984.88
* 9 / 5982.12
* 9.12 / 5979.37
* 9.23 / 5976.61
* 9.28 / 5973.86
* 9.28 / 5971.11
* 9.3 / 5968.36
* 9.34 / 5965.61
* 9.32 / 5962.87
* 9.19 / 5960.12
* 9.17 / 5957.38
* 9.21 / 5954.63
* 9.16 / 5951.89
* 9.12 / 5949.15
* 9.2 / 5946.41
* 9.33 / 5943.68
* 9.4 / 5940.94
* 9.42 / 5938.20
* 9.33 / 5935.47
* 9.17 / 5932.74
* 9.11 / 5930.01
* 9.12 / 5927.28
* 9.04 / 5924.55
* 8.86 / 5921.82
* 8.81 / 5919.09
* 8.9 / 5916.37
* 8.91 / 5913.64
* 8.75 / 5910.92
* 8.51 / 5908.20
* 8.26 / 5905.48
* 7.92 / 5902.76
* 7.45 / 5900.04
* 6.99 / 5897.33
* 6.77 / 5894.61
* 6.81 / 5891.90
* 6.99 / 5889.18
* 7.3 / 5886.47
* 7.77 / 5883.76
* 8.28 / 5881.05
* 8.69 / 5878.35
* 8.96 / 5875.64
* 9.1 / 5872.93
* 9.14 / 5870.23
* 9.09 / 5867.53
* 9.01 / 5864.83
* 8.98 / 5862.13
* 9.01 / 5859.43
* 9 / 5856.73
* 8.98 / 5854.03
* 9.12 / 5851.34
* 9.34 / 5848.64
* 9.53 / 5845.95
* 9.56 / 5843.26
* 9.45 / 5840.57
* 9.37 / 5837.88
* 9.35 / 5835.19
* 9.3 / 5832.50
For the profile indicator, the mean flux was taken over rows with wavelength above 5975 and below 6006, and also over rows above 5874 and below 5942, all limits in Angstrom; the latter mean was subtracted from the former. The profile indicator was 0.84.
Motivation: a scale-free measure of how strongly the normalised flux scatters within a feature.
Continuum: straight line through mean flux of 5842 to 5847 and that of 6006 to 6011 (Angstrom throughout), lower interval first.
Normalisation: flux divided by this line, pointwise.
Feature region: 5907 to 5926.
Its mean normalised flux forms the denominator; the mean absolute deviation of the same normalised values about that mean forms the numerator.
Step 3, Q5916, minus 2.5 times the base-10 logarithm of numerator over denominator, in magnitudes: 4.6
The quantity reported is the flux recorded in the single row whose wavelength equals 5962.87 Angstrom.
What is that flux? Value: 9.32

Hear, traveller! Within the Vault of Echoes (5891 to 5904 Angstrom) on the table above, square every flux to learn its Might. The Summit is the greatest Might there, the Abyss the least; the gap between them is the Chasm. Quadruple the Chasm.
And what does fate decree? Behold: 68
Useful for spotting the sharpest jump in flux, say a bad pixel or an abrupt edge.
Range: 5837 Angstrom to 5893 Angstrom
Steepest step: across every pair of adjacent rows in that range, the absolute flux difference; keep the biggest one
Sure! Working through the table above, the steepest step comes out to 0.510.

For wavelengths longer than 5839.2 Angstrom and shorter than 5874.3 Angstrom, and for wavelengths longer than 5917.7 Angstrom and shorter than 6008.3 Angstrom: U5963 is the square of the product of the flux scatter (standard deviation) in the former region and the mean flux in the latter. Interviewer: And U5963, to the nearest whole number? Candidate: 4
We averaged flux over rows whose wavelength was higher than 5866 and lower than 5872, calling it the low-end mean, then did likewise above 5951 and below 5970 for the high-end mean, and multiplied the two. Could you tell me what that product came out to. 84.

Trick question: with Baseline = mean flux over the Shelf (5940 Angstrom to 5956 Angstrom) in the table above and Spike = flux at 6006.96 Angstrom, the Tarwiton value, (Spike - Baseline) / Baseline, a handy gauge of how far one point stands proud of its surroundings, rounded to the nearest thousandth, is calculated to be -0.021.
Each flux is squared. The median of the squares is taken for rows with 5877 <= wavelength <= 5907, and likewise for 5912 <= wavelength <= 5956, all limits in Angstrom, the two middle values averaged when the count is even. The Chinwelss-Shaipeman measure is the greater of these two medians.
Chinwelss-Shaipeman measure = 83.5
